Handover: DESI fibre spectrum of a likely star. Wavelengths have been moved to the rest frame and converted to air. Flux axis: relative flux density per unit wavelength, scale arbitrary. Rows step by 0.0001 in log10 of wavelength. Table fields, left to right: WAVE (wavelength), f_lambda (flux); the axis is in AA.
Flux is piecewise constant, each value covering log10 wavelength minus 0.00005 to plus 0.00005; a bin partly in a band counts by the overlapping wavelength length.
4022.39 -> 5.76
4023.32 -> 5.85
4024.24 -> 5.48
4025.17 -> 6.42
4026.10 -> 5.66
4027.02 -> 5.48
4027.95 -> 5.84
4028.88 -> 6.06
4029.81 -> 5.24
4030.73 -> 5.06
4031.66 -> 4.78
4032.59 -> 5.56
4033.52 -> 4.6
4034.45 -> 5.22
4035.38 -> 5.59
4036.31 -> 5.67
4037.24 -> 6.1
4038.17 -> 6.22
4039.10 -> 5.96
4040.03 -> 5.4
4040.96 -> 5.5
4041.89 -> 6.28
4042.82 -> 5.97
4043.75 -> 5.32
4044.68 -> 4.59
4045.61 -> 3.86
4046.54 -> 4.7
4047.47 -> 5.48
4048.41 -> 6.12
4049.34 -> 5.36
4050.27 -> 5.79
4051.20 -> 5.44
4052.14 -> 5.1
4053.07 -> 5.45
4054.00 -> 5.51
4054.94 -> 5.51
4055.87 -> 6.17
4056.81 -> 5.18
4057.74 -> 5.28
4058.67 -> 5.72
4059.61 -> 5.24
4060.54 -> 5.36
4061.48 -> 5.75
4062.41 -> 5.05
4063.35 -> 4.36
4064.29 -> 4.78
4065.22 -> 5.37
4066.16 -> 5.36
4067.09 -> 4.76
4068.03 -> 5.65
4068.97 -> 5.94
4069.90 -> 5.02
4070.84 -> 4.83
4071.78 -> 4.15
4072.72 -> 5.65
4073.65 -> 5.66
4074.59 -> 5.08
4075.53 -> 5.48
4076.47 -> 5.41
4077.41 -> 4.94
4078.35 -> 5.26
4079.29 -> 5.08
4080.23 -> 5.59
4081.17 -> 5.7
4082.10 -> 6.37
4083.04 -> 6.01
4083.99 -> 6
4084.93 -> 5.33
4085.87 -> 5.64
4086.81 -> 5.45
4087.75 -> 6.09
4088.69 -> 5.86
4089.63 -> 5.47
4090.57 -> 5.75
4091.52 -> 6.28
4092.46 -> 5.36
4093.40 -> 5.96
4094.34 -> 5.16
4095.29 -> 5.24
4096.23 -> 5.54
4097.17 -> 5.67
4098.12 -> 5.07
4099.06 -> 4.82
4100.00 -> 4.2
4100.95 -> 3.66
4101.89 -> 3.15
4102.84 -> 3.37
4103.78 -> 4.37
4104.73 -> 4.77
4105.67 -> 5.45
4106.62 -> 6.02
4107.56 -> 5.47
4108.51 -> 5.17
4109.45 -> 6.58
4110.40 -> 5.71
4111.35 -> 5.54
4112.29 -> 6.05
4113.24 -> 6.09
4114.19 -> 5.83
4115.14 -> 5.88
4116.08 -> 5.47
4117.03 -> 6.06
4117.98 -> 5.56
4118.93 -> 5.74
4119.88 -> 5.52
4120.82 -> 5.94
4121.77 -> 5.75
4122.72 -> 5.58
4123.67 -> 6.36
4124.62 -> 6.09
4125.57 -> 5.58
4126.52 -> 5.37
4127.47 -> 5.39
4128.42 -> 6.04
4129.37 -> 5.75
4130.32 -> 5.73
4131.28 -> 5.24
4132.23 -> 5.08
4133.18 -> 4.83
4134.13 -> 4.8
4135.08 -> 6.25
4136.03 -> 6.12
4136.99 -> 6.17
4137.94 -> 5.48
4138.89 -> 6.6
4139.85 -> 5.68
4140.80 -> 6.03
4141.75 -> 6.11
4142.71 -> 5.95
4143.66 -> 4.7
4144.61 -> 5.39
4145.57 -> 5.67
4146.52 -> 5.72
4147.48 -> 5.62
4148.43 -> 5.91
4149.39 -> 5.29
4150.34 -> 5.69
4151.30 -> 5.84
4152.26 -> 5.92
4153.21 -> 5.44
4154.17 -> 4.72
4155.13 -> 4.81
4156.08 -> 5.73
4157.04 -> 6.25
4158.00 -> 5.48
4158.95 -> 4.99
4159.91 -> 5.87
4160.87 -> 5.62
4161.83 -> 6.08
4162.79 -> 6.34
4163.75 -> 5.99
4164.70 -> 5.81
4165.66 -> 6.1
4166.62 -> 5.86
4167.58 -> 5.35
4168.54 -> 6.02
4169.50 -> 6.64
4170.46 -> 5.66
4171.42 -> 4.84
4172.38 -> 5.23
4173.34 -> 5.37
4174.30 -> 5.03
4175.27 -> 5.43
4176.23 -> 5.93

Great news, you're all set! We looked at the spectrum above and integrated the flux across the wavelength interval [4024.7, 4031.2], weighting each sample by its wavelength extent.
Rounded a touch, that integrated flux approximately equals 36.9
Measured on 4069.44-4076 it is 33.6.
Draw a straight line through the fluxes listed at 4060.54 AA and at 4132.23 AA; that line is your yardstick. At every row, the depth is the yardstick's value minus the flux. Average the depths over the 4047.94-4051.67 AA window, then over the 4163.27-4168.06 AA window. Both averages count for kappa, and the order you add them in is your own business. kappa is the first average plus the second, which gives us -1.1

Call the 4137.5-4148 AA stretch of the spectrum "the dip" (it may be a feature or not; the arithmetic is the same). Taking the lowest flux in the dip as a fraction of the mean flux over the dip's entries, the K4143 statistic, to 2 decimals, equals 0.82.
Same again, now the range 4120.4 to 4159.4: 0.83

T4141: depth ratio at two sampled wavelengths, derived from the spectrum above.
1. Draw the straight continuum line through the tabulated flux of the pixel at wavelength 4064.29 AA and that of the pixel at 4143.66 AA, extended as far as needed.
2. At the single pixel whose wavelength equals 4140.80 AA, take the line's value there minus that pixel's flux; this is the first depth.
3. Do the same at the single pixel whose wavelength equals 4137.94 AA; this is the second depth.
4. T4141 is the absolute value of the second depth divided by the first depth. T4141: 0.6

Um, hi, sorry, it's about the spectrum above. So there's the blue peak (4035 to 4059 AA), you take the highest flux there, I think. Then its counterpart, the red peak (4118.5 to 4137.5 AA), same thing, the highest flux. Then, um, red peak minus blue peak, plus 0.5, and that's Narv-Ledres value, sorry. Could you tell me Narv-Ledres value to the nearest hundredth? 0.58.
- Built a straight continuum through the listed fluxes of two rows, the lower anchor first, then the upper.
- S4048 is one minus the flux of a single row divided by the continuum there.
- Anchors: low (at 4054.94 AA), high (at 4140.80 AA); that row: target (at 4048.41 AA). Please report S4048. -0.12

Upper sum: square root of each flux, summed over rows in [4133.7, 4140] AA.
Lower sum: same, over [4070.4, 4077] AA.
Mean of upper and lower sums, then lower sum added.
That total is 32.3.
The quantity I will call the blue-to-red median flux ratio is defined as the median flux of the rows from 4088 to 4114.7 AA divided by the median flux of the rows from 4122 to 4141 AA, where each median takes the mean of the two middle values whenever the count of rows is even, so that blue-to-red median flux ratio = 0.959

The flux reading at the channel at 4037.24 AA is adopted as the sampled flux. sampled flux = 6.1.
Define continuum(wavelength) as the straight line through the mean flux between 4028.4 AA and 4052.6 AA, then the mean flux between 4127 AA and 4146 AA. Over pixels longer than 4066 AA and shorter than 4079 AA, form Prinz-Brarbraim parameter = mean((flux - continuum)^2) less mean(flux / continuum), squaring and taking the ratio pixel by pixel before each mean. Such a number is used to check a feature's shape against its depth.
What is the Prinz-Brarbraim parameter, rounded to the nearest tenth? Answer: -0.7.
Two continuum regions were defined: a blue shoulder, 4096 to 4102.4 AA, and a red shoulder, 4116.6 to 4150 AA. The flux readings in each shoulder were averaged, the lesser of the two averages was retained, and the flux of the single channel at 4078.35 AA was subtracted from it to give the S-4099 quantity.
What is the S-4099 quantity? -0.7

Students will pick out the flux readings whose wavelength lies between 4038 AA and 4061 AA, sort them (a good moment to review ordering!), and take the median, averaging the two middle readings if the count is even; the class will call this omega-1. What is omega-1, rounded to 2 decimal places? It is 5.45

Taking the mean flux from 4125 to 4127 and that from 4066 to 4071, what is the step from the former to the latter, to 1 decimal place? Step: -0.2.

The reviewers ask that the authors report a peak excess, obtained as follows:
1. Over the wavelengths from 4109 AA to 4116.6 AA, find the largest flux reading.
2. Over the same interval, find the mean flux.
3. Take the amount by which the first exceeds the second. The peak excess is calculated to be 0.69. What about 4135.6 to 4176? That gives 0.96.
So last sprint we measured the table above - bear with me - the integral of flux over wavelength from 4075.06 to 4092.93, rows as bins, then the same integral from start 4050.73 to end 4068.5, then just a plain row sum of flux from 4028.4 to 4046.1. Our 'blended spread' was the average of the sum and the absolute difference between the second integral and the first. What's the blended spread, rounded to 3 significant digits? 54.6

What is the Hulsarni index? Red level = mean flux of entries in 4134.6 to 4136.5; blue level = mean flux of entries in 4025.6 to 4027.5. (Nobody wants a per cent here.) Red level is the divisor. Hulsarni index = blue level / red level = 0.90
